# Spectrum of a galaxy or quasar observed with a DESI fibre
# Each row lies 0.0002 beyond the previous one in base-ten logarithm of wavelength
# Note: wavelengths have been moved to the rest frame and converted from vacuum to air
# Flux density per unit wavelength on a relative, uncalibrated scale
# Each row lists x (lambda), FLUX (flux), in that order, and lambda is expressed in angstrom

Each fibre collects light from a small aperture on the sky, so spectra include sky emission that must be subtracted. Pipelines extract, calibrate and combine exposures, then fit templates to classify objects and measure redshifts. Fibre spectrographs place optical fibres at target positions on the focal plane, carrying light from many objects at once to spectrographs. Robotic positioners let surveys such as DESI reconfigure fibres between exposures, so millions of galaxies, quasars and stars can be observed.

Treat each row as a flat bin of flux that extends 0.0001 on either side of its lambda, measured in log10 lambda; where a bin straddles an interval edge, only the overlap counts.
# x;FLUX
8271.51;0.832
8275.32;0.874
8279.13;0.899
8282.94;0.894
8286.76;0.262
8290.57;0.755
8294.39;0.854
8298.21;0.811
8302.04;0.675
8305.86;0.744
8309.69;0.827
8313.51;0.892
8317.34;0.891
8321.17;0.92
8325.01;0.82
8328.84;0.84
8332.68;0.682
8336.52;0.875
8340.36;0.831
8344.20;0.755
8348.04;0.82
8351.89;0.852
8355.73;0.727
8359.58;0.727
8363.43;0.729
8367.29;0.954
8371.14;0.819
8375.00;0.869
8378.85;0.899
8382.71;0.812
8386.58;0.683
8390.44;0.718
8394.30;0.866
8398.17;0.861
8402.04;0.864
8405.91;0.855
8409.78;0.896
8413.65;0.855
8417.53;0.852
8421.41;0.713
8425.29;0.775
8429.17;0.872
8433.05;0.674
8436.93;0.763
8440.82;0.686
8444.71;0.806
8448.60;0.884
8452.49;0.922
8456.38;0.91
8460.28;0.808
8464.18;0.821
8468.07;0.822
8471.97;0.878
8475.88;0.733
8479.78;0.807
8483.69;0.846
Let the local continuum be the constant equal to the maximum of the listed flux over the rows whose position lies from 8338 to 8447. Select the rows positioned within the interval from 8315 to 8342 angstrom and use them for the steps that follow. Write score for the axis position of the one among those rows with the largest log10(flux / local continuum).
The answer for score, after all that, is 8321.17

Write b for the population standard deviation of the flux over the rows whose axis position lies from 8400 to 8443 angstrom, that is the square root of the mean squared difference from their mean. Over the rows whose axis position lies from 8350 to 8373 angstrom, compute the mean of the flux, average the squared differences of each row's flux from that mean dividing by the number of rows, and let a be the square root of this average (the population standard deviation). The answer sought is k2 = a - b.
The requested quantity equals 0.01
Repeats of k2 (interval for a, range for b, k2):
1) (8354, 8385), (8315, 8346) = 0.01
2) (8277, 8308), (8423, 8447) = 0.13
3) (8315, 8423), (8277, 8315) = -0.11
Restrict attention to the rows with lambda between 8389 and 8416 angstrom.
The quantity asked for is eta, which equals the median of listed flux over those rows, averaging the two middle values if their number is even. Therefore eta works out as 0.86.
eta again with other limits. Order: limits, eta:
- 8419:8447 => 0.76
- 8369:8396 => 0.82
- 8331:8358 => 0.82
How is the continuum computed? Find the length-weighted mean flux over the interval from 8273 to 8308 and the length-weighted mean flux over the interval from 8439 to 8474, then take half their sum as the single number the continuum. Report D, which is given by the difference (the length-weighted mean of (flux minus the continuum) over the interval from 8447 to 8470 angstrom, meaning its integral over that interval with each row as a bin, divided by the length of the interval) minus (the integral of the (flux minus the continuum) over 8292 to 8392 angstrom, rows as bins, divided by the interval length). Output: 0.052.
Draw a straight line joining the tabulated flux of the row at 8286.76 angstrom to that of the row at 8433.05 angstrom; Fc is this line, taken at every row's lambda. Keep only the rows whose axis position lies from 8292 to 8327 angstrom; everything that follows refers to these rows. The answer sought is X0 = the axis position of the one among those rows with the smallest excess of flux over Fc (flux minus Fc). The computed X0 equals 8302.04 angstrom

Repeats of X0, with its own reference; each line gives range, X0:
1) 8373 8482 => 8475.88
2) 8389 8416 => 8390.44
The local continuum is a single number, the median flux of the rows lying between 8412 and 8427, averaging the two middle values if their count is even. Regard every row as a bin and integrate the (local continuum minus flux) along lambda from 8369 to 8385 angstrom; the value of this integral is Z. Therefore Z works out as -0.5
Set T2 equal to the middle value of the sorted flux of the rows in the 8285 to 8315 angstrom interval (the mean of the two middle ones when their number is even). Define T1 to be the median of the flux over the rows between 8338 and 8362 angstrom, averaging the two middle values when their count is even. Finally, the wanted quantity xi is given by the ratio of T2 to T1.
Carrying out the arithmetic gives 0.99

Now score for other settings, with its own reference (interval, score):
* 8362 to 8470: 8367.29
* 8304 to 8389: 8367.29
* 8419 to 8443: 8429.17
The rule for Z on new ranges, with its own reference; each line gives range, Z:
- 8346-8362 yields 0.5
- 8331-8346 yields 0.4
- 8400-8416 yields -0.9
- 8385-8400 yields 0.4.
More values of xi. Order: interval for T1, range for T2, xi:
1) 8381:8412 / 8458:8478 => 0.96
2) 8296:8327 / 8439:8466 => 1.00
